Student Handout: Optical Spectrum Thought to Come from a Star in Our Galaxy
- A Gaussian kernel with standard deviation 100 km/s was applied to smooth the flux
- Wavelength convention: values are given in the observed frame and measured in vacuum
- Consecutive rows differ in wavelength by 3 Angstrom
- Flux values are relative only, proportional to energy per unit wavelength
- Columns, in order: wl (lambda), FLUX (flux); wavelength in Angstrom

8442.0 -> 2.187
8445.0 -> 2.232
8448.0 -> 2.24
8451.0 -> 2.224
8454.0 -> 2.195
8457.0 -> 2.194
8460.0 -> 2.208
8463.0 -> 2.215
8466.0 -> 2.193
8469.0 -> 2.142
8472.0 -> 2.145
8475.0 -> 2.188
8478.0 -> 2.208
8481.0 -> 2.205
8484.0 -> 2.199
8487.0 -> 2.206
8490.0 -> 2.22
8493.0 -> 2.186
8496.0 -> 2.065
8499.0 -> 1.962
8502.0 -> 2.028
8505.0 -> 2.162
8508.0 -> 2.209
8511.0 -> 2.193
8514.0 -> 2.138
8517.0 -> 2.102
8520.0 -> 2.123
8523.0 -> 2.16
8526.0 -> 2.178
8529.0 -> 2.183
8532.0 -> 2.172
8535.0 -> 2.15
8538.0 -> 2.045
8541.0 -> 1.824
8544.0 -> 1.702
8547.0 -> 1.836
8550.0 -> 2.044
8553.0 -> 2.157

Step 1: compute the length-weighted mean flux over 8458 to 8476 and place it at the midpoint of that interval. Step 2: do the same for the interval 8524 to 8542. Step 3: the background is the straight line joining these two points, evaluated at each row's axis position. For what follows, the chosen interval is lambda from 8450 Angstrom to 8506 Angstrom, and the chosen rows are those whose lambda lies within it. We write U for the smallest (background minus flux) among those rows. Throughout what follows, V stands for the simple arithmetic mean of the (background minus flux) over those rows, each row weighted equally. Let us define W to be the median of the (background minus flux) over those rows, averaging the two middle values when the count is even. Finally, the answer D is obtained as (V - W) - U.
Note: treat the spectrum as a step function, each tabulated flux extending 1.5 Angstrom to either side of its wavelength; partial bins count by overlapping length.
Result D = 0.087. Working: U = -0.066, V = 0.003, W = -0.017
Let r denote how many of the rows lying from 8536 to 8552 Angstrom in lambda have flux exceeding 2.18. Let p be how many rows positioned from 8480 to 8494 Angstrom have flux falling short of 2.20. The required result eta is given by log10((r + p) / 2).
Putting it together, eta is 0.00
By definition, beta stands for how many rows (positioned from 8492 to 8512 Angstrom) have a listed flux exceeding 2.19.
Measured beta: 2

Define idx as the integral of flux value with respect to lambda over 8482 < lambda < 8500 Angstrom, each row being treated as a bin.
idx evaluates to 38.6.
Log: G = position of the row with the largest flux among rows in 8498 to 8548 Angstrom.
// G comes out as 8508.0 Angstrom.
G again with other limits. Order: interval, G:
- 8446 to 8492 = 8448.0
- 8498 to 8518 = 8508.0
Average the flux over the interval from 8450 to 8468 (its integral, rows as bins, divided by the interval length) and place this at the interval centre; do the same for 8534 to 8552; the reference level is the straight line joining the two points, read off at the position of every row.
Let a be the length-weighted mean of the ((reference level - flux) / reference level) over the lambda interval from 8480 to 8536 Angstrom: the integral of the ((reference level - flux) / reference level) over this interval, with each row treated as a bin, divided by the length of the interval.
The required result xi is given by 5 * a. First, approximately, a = -0.051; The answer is -0.26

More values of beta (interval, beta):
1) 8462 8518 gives 9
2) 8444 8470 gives 8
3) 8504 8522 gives 2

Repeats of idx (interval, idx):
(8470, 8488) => 39.4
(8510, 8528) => 38.7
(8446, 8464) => 39.8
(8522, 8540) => 38.5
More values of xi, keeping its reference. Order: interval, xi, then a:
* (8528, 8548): -0.09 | -0.018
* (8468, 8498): -0.11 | -0.023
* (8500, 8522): -0.24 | -0.048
